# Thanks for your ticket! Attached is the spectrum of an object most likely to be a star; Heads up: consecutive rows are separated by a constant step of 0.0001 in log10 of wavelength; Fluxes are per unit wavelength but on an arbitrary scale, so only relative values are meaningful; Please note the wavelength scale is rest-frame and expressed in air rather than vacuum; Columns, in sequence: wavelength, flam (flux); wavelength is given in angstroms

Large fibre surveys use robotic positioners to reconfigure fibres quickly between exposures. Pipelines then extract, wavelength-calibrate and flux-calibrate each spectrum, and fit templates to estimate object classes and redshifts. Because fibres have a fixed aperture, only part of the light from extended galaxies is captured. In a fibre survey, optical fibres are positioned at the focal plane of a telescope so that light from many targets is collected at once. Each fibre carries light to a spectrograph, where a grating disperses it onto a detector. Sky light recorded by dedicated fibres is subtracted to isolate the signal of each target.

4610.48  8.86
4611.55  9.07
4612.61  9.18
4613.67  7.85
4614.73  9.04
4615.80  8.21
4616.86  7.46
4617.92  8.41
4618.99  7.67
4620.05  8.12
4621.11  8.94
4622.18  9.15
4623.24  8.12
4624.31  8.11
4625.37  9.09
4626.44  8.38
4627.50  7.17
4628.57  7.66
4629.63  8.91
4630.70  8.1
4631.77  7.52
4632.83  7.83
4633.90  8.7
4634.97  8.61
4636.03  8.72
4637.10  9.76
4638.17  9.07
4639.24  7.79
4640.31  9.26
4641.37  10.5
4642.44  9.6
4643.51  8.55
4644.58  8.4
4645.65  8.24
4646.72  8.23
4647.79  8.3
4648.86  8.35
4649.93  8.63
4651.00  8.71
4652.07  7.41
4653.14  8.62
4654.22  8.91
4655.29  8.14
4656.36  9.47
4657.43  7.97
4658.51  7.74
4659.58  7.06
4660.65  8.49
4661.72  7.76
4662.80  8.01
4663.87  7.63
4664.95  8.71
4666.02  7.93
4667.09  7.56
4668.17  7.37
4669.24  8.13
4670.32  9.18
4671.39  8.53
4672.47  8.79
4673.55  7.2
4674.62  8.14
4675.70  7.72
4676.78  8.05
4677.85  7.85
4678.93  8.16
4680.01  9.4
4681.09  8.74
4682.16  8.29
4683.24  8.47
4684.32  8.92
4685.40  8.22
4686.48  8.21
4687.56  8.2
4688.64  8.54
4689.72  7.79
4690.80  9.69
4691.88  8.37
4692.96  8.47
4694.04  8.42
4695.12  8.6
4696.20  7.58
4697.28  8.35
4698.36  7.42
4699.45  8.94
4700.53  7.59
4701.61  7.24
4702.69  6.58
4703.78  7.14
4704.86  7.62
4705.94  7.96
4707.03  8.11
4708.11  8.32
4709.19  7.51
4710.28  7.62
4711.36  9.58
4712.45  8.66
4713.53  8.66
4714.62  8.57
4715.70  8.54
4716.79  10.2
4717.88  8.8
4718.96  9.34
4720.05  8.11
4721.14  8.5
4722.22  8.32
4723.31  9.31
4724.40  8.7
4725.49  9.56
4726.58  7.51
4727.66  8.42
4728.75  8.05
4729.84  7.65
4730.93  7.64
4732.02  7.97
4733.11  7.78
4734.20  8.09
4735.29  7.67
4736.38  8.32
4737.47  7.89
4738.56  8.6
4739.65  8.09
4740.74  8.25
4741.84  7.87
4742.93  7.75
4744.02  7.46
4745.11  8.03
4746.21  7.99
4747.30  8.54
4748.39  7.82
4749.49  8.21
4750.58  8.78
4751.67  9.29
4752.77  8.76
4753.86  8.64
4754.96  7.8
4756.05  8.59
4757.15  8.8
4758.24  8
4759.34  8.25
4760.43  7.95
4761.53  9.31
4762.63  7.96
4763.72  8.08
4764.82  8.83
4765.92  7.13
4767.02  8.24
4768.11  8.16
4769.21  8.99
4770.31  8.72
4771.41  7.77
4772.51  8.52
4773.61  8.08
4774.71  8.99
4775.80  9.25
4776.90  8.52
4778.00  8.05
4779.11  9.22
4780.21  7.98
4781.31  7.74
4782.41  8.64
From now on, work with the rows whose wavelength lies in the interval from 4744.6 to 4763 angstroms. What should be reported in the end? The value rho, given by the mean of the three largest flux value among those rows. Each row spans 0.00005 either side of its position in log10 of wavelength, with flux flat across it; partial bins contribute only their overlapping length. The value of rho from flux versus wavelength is 9.1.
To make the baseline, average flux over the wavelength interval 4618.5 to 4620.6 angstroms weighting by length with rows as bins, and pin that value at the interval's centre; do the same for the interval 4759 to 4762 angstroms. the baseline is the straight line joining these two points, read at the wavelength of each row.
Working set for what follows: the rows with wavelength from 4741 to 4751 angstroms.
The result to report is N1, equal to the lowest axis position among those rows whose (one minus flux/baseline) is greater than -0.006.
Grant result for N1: 4741.84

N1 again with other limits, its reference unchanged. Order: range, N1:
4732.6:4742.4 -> 4733.11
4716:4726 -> 4720.05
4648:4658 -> 4652.07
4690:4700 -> 4696.20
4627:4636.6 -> 4627.50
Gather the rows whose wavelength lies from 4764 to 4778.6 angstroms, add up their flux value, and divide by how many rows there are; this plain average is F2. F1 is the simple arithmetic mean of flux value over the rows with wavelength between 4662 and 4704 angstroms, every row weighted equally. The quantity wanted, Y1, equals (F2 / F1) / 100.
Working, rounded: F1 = 8.2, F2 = 8.40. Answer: 0.0103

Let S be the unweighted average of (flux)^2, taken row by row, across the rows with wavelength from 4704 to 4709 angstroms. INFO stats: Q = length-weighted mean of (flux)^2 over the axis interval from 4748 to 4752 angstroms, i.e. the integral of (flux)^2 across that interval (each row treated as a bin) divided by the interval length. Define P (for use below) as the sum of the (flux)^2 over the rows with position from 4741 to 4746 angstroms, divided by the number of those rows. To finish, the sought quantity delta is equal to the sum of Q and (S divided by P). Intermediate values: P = 60.5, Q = 73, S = 64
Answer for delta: 74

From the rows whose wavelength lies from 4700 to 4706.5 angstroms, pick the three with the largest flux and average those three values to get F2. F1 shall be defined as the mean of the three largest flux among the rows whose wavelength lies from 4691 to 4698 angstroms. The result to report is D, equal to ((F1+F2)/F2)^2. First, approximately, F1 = 8.50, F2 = 7.72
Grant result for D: 4.4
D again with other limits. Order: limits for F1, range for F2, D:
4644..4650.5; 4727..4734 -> 4.2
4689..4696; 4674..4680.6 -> 4.2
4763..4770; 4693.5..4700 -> 4.0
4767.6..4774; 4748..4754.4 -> 3.9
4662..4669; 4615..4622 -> 3.9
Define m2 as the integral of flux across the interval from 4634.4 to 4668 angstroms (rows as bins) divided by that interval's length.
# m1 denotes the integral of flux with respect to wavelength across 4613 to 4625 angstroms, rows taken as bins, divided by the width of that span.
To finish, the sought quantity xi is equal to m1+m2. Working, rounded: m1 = 8.30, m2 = 8.4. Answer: 16.7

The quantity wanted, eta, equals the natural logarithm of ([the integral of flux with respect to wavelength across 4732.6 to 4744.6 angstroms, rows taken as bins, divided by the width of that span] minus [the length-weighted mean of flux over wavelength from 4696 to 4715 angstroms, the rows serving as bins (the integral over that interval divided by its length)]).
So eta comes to -4.5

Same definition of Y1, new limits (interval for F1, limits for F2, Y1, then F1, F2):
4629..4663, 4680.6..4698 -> 0.0099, 8.5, 8.43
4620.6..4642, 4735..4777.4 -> 0.0097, 8.6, 8.31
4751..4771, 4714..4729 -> 0.0103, 8.4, 8.71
